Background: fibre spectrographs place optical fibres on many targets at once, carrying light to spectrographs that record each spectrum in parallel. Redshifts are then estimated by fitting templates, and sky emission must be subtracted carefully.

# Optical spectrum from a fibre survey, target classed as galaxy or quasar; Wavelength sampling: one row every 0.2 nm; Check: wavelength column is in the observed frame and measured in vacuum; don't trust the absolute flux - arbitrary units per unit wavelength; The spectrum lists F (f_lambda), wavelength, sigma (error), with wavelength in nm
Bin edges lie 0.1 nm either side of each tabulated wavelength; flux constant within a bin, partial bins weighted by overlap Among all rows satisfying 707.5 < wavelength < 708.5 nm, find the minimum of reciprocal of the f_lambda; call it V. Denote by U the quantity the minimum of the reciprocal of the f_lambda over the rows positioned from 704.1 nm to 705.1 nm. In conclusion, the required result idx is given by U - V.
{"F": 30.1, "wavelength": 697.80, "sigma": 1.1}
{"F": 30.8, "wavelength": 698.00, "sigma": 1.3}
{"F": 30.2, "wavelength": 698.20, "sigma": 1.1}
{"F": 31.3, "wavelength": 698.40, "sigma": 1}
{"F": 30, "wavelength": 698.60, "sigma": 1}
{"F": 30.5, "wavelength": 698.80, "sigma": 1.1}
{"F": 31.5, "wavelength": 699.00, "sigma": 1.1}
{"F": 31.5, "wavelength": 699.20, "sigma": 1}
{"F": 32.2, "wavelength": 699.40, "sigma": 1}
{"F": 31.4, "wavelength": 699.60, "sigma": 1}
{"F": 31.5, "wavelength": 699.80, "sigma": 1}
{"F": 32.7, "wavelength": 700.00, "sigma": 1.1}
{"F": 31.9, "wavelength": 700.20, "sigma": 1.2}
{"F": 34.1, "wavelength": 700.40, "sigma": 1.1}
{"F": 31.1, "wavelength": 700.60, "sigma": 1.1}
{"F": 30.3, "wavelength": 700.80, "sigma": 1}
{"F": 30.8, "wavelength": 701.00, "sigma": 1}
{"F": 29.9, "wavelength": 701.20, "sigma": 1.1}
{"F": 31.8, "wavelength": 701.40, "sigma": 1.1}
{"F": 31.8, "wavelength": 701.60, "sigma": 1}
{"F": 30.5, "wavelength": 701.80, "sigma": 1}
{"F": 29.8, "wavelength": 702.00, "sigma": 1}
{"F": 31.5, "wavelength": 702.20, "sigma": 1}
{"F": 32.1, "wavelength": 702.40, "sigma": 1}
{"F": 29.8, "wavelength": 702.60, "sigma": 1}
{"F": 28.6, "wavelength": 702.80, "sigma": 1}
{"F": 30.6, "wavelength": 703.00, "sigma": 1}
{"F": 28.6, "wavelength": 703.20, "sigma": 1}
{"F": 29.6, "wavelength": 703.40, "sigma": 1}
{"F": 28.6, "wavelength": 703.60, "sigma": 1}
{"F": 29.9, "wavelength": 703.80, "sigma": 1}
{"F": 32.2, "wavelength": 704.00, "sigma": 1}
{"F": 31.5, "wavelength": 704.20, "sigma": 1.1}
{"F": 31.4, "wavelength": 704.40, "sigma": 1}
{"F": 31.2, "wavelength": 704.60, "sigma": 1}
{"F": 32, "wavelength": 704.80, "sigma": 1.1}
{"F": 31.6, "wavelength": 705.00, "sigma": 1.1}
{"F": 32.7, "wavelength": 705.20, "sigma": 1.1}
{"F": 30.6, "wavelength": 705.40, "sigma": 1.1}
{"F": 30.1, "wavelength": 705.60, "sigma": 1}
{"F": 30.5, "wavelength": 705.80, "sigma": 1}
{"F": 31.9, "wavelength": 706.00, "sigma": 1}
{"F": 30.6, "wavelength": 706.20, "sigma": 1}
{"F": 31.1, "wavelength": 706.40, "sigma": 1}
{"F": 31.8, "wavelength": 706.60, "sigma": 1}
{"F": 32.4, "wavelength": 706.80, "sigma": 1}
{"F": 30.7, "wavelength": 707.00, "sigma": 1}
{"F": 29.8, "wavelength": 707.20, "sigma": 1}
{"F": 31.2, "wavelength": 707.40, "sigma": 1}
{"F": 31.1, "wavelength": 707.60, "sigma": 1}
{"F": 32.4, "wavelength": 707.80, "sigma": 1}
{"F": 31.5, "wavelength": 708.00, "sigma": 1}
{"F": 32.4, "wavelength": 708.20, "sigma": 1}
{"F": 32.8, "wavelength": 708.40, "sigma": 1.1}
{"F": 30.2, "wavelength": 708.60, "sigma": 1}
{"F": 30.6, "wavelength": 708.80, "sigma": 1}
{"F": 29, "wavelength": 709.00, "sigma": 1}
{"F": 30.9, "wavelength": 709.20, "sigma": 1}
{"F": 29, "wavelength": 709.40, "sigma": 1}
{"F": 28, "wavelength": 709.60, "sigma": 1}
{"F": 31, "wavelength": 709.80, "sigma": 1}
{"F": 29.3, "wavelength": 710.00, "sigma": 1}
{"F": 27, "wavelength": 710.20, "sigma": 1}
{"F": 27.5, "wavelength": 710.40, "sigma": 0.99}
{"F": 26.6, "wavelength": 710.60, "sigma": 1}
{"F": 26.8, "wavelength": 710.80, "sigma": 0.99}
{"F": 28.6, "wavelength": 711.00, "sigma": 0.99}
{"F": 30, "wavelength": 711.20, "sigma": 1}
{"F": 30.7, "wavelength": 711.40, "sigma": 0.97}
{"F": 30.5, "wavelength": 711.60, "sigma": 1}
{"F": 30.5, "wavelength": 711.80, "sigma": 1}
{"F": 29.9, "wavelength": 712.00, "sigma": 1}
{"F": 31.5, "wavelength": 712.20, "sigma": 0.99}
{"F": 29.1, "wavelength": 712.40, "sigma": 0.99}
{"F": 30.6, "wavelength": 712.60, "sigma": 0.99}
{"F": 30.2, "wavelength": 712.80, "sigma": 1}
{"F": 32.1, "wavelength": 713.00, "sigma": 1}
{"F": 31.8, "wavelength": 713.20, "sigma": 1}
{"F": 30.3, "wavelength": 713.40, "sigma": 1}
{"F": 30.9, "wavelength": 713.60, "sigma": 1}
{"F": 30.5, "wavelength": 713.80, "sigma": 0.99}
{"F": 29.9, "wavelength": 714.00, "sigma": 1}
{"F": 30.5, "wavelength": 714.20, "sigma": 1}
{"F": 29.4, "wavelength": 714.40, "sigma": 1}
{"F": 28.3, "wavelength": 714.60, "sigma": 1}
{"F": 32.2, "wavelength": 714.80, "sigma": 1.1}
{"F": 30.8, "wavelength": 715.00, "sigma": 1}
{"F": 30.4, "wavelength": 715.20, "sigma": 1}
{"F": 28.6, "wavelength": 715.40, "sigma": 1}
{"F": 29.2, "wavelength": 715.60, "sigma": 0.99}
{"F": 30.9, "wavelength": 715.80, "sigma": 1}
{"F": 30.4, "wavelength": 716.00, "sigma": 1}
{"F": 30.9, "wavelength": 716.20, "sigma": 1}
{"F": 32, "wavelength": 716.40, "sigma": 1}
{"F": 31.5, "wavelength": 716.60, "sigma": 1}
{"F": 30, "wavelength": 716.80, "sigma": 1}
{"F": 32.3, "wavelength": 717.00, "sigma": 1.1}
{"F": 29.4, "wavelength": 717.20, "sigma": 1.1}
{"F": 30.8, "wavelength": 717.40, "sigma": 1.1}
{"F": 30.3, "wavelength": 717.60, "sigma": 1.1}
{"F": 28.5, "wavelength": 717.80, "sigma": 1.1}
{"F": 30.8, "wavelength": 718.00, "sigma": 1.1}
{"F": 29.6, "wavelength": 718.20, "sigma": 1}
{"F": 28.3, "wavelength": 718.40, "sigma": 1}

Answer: 0.0008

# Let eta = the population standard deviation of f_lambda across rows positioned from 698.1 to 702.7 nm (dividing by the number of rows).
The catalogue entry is 1.0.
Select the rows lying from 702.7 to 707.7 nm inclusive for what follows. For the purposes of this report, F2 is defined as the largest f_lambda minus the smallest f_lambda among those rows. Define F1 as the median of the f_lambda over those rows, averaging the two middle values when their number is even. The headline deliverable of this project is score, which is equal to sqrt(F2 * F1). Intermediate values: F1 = 31.1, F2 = 4.10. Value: 11.3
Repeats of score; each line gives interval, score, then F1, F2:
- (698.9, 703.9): 13.1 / 31.1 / 5.50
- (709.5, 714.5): 12.9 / 30.2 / 5.50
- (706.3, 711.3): 13.8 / 30.6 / 6.20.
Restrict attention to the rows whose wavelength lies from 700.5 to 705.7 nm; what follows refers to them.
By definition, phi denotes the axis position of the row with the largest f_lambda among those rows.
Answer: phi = 705.20 nm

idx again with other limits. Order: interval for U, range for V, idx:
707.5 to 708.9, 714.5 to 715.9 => -0.0006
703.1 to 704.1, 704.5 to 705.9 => 0.0005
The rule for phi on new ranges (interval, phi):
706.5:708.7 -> 708.40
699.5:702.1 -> 700.40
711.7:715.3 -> 714.80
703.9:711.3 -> 708.40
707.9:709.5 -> 708.40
